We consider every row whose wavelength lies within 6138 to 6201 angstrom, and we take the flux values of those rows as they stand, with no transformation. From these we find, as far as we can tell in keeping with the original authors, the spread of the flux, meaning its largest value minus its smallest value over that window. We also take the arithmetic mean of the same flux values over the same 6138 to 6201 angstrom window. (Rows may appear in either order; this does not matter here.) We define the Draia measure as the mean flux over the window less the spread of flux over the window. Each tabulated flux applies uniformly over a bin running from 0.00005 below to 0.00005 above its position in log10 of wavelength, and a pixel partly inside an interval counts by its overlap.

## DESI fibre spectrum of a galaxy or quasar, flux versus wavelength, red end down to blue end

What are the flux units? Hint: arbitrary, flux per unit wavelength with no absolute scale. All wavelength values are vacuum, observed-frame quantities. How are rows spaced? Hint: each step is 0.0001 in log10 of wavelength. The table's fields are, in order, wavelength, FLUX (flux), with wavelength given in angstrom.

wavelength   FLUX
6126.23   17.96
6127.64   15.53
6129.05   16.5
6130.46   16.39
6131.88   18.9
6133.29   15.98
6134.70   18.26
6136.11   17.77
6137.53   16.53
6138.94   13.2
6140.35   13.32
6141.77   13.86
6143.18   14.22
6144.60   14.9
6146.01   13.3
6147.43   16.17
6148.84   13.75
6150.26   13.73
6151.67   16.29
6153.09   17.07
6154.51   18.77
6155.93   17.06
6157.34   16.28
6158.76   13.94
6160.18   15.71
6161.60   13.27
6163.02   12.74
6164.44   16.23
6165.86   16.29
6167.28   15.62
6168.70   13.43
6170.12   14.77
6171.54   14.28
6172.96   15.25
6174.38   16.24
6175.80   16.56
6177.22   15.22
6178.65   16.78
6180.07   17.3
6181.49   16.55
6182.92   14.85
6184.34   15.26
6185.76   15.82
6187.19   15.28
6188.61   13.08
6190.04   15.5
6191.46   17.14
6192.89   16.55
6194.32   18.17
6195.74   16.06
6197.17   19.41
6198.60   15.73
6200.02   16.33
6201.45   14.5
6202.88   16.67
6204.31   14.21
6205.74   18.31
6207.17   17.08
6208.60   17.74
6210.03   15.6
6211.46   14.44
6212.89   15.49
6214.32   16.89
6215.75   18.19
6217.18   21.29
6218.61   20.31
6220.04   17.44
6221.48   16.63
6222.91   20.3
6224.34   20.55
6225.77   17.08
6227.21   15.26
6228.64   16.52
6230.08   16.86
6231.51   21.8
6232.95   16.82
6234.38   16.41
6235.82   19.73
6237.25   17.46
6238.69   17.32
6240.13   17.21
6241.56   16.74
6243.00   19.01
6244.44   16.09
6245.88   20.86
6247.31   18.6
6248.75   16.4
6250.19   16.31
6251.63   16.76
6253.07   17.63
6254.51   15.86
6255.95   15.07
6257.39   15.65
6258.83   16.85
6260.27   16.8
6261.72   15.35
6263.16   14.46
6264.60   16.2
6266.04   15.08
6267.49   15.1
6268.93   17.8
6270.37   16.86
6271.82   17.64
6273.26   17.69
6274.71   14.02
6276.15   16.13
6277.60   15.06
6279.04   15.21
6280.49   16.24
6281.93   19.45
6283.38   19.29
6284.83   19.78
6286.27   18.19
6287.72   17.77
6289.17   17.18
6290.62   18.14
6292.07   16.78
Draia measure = 8.8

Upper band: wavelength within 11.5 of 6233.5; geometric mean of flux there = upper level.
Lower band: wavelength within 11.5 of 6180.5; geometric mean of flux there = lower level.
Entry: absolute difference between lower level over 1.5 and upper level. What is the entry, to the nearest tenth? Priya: 7.3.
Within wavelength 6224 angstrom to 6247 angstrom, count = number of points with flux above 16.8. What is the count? 11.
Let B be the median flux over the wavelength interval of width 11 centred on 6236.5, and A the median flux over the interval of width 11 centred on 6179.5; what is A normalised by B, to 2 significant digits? 0.95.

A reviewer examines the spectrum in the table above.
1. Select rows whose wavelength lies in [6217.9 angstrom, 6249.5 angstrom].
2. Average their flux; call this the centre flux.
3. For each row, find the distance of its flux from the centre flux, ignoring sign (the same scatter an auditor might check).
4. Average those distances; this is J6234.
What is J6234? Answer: 1.6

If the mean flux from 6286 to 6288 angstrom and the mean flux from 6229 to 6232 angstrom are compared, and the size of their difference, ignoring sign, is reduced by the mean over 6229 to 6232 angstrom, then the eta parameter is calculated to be -18.0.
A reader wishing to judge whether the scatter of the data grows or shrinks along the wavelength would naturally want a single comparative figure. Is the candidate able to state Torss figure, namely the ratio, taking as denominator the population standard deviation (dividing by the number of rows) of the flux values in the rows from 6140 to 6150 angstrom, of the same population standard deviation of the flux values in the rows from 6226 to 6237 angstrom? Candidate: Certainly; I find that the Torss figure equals 2.2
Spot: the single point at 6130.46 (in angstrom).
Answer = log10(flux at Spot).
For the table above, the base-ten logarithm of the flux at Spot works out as 1.21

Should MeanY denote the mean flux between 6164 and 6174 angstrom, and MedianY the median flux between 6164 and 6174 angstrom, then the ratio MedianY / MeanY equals 1.01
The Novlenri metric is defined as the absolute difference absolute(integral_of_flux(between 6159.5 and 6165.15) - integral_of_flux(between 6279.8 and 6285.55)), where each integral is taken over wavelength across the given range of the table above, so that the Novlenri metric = 26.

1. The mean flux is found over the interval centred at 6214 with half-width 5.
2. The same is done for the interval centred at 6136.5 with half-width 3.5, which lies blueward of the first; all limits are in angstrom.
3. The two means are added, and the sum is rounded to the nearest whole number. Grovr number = 34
